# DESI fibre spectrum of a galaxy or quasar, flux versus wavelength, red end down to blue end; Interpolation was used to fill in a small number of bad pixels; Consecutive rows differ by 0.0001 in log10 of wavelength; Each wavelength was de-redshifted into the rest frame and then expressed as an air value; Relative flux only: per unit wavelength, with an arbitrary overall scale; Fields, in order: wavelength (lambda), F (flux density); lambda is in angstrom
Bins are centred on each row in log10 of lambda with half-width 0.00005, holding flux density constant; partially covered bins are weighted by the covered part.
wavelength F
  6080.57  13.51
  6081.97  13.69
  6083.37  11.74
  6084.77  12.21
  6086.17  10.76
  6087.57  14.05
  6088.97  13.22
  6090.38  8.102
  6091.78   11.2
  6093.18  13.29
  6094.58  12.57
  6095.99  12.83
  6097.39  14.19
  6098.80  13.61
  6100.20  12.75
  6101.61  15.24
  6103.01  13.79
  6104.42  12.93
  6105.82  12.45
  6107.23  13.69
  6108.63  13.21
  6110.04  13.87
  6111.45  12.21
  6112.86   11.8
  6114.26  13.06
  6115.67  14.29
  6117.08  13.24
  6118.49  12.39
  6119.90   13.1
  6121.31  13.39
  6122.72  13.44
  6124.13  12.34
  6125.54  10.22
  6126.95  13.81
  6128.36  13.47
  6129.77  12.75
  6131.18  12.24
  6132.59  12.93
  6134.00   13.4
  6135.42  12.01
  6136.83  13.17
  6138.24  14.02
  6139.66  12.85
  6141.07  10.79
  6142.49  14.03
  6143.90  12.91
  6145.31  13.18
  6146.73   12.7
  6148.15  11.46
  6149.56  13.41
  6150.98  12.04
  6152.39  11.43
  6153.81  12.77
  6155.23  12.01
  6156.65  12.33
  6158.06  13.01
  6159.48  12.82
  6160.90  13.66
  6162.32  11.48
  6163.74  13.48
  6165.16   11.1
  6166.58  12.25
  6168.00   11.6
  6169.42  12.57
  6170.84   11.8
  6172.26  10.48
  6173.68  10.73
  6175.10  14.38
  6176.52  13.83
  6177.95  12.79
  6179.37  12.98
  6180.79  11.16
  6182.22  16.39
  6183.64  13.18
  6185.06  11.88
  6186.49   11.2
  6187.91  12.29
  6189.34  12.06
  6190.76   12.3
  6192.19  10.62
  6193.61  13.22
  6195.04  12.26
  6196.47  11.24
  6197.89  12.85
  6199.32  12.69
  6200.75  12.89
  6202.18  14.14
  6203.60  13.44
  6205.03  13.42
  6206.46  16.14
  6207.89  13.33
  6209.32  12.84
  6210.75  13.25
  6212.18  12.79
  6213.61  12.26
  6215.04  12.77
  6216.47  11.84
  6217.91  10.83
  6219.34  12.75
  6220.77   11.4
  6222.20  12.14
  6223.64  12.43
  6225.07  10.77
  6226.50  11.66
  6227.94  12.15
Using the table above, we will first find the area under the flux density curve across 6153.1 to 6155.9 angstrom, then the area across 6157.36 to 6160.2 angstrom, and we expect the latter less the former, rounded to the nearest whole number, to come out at 2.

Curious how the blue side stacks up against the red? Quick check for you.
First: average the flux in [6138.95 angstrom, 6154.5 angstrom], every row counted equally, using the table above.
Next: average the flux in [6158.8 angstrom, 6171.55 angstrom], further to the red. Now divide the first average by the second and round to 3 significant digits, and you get 1.02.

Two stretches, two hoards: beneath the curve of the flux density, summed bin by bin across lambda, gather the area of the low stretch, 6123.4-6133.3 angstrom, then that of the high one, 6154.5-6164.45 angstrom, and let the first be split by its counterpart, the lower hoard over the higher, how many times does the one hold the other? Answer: 0.98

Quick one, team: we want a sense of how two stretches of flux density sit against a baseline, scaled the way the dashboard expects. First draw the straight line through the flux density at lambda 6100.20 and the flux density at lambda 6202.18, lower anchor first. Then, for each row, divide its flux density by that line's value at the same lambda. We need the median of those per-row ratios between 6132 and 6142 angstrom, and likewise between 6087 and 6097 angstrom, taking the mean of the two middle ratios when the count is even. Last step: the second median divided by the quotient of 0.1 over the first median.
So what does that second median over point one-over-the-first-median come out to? 9.9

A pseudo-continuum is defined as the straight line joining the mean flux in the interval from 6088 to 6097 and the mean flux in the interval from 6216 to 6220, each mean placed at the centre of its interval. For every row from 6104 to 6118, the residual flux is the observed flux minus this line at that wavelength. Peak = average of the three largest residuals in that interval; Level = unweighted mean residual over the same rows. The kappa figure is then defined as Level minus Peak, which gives -0.88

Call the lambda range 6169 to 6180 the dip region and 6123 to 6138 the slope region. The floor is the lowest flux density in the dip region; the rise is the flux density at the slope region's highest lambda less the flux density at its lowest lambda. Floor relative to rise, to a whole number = 13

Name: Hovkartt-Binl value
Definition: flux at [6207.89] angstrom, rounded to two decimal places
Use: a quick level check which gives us 13.33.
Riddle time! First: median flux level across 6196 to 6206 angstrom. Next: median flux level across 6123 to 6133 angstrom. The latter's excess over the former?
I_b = -0.1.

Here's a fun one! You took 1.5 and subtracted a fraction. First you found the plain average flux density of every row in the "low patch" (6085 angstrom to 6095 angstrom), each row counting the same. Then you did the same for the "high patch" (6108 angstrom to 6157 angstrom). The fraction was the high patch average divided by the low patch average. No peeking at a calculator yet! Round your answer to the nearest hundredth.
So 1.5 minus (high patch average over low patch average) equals 0.43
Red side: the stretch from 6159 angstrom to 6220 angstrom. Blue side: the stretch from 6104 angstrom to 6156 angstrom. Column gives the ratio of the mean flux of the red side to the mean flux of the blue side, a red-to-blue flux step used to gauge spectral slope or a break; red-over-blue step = 0.99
